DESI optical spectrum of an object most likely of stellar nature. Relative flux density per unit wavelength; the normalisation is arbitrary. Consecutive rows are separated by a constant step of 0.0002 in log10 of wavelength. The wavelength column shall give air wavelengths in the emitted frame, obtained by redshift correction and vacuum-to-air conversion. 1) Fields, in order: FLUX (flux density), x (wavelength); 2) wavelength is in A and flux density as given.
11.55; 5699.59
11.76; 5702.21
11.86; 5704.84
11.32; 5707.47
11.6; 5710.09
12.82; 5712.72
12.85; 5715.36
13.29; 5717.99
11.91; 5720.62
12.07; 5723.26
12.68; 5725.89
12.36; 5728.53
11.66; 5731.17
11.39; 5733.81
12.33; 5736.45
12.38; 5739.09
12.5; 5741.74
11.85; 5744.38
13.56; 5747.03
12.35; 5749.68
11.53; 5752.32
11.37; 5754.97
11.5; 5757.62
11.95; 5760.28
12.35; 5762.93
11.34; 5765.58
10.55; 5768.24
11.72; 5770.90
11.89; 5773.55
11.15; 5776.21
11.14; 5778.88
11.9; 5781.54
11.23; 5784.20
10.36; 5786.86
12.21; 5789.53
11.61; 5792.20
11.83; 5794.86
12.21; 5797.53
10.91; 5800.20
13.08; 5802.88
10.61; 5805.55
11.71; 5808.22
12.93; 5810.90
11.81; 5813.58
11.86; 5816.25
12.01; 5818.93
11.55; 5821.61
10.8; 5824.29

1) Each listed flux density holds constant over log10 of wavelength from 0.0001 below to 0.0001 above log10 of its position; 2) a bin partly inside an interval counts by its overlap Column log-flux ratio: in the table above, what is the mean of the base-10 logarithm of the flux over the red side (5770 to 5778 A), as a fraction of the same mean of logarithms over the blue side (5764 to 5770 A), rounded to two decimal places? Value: 1.02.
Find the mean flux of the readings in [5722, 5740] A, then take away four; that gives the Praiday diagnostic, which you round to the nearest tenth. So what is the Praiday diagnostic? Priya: 8.1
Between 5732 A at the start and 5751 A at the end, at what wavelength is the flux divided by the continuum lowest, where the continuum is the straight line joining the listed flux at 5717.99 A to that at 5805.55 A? 5733.81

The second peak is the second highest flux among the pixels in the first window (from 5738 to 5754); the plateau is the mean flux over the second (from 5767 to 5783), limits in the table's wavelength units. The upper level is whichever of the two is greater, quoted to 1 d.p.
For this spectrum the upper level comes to 12.5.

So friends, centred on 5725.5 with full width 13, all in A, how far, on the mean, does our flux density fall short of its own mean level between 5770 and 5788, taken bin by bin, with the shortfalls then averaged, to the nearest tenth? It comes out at -0.8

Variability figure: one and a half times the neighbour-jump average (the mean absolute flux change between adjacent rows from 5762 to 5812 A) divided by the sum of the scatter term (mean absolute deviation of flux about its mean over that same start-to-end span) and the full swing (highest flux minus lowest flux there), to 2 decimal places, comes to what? 0.44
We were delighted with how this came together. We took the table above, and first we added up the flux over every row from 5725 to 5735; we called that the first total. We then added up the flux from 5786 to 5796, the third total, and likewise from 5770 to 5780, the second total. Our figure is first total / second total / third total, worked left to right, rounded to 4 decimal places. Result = 0.0228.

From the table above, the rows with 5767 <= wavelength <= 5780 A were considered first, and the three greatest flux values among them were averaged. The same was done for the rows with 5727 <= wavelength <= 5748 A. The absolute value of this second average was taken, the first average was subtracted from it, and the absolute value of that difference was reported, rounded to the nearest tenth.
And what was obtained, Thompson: 1.2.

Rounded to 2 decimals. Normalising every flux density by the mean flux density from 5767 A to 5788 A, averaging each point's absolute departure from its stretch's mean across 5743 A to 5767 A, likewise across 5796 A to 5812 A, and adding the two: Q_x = 0.12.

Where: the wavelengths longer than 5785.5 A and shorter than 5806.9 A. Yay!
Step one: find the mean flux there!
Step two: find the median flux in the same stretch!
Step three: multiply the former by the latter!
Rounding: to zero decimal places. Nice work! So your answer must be 136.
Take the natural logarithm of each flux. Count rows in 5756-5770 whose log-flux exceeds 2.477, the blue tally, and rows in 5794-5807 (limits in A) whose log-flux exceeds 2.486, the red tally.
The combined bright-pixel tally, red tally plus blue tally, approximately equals 4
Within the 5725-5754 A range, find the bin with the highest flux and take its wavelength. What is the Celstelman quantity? 5747.03 A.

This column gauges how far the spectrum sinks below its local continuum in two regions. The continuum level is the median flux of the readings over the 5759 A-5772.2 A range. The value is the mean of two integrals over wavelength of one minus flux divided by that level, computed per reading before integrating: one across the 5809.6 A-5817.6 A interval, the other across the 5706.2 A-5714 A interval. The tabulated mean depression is -0.23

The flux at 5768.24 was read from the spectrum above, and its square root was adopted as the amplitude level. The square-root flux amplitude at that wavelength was 3.25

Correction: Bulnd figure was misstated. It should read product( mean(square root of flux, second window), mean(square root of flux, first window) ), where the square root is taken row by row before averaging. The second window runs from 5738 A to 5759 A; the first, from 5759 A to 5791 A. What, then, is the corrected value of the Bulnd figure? 11.8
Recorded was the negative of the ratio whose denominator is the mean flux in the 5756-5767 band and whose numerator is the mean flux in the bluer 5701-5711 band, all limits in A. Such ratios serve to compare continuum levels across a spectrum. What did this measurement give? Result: -0.99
